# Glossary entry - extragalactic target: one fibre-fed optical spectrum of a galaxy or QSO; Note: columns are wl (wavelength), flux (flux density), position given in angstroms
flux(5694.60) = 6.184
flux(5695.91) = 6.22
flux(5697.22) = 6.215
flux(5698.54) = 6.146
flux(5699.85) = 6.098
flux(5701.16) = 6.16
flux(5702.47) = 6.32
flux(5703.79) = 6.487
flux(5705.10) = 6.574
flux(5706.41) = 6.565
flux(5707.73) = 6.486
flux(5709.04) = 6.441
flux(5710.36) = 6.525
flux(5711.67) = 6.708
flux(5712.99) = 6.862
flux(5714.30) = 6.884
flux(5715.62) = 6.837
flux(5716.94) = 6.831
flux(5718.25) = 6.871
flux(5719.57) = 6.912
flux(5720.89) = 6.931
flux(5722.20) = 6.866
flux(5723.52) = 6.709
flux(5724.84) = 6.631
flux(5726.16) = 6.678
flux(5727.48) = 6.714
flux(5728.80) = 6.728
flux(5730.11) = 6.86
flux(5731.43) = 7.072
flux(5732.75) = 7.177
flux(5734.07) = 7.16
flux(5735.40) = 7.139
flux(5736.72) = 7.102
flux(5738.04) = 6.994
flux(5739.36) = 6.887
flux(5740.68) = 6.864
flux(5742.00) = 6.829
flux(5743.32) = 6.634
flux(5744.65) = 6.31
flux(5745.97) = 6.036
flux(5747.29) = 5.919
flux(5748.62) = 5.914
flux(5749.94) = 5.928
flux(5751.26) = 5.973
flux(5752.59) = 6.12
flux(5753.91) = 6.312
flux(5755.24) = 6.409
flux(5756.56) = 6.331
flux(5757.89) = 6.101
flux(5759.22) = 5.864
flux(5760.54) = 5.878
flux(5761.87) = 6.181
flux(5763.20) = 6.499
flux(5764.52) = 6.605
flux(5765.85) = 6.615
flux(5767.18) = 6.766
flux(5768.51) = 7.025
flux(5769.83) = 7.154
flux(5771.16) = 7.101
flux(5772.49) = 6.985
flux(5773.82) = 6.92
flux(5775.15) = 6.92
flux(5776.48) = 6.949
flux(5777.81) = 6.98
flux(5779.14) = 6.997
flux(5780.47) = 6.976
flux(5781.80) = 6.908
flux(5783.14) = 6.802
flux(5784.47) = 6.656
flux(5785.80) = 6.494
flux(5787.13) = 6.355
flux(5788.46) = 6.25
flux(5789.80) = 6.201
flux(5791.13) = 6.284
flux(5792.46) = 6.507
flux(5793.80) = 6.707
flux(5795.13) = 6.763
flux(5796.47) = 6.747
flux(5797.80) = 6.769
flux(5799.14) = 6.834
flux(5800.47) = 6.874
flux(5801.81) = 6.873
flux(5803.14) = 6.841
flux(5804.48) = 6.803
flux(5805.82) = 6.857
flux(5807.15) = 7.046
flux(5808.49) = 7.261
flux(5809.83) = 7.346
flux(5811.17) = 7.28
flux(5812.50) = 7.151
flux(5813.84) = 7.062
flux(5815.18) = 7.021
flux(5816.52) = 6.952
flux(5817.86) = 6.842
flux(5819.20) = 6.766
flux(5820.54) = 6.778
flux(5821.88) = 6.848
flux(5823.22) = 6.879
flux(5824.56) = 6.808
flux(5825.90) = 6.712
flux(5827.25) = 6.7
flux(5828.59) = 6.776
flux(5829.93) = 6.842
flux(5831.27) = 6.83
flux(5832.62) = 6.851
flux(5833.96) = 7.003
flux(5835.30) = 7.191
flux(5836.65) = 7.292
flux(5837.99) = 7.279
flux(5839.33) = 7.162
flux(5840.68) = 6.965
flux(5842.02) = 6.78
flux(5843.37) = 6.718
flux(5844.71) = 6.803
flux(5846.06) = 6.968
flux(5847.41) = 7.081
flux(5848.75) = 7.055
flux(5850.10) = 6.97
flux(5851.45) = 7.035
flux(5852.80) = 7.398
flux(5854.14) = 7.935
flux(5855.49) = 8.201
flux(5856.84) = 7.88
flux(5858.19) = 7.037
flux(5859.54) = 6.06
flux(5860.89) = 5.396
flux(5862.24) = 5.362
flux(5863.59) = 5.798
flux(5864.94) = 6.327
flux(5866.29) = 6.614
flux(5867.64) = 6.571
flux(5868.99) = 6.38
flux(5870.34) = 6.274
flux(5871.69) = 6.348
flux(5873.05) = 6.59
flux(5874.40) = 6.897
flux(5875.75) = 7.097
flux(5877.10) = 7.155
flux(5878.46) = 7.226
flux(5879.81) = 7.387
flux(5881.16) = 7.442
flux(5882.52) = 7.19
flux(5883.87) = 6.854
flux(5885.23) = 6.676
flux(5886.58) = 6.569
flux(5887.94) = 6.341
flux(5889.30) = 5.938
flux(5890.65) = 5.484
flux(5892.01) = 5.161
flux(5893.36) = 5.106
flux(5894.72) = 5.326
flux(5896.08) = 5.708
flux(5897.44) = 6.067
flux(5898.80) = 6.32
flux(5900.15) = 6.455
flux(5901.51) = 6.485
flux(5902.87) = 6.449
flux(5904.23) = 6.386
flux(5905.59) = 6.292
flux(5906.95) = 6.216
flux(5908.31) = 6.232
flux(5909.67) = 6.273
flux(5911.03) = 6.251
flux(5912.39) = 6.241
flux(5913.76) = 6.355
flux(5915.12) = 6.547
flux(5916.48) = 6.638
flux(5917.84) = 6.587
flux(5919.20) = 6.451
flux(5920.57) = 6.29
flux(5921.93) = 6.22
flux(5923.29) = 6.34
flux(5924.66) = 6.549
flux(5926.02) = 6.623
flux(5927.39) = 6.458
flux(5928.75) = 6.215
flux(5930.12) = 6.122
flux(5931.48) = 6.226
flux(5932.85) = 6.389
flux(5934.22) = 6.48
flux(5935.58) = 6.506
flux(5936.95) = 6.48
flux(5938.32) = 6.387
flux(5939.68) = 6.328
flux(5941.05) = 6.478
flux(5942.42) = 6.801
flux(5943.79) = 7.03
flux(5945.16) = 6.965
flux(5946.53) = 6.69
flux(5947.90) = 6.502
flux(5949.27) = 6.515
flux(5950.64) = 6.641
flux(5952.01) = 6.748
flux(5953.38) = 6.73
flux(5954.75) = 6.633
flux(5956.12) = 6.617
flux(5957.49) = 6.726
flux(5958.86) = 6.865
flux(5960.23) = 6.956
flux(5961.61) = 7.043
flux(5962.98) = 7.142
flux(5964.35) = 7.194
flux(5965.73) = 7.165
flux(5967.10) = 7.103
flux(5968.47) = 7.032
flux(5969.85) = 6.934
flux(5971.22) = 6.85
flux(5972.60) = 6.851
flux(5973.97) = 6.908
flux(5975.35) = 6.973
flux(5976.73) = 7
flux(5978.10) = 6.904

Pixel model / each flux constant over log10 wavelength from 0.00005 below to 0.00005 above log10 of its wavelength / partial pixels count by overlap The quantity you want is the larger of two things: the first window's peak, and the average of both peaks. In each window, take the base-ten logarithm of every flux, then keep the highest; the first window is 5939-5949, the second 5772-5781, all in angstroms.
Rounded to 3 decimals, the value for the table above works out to 0.847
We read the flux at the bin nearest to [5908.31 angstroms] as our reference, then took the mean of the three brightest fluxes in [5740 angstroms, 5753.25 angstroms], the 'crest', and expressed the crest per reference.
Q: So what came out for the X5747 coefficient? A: 1.09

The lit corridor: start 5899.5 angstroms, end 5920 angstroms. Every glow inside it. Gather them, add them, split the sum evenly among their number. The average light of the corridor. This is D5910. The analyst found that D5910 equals 6.39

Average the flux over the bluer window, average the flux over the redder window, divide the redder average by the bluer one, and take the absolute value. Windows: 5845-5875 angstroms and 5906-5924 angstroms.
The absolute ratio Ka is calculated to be 0.94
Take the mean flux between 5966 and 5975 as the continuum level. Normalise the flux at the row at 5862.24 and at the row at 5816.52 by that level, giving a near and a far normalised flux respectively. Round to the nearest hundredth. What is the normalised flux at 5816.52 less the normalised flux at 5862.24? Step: 0.23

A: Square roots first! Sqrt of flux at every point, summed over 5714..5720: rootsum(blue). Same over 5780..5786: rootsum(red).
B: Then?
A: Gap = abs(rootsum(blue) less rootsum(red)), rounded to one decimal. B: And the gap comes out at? 0.1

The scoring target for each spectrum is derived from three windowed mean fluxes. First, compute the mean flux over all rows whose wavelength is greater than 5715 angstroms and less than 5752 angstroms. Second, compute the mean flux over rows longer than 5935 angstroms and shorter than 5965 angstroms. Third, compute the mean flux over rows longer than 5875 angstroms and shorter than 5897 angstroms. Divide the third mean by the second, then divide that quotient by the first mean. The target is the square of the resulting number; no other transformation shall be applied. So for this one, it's 0.0203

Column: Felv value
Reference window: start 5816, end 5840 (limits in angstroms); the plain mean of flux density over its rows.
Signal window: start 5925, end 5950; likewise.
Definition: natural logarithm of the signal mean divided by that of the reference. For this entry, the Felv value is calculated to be -0.06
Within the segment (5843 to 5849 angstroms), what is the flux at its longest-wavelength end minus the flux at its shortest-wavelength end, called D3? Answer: 0.34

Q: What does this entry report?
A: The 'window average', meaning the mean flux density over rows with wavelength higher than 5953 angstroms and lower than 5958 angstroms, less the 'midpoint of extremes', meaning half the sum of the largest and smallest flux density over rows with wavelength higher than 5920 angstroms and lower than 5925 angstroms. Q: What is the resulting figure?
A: 0.29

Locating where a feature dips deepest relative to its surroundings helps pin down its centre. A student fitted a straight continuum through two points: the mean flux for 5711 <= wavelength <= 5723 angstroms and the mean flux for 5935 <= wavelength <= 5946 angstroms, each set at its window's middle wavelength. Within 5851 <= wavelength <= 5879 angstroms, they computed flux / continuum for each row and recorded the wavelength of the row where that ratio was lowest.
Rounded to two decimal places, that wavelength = 5862.24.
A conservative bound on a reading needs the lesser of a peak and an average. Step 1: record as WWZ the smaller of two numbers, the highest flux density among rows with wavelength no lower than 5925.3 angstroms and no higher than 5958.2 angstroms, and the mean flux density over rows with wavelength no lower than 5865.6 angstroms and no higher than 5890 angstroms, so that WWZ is 6.75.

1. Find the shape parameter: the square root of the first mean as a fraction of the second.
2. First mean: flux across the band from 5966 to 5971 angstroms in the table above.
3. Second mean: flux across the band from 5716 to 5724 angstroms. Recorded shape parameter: 1.01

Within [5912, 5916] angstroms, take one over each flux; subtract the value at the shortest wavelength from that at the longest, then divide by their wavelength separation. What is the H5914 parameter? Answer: -0.003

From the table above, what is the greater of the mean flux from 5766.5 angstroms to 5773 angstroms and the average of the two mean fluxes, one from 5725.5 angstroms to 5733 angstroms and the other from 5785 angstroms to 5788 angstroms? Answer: 7.01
